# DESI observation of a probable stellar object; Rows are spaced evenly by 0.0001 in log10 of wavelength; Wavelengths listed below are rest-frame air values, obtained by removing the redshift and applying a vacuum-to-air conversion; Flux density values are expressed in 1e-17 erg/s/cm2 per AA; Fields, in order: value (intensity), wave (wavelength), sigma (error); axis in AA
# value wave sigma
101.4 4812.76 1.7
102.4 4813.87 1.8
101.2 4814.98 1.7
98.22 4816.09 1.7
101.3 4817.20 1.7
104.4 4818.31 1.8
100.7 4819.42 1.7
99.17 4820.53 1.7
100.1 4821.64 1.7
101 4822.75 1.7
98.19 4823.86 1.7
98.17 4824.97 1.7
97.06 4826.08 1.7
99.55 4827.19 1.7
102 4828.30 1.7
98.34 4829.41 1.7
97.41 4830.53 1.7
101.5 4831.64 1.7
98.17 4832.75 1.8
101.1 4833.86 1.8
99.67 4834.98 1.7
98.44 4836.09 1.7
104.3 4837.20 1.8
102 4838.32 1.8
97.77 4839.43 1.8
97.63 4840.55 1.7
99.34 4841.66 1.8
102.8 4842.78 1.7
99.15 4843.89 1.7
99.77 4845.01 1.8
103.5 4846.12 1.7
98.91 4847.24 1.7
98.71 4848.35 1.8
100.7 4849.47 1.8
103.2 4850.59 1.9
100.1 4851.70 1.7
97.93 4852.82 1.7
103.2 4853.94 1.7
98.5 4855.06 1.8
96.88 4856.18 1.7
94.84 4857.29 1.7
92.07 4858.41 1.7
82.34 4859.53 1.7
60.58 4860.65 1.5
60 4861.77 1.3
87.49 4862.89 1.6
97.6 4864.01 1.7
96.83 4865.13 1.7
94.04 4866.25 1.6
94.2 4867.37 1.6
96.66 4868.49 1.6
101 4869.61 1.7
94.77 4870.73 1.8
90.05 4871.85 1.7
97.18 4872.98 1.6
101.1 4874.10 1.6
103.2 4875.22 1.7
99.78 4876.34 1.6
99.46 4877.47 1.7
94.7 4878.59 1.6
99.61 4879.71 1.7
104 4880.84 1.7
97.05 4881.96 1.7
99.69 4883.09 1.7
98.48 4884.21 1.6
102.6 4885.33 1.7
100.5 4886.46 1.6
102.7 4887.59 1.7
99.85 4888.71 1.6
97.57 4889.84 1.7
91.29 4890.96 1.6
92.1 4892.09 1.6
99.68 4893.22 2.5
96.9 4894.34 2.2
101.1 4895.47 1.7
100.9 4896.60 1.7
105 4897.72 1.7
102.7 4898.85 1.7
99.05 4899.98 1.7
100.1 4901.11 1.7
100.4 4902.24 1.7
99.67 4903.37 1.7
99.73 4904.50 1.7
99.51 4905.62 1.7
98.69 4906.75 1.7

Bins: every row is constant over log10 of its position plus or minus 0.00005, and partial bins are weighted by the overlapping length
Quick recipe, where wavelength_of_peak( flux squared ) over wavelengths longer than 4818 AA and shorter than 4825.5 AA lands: 4818.31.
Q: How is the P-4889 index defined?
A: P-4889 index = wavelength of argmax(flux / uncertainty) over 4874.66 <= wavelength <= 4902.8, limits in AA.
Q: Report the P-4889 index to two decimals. 4886.46 AA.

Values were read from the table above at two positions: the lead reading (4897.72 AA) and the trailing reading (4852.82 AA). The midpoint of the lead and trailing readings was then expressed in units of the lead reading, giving 0.97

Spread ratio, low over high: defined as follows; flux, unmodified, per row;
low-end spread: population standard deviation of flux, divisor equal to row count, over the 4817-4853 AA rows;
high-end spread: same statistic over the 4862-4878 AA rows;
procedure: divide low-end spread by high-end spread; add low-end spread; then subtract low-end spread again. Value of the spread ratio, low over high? 0.48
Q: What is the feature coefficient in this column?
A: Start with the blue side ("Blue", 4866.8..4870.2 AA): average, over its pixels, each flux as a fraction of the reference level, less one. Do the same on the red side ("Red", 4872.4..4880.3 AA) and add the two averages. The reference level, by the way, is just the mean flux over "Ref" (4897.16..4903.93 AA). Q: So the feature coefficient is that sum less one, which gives -1.06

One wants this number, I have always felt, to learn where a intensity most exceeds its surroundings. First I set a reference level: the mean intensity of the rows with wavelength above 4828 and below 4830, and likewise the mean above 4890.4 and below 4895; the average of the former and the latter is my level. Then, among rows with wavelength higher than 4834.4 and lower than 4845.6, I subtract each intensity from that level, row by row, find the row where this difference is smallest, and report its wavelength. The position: 4837.20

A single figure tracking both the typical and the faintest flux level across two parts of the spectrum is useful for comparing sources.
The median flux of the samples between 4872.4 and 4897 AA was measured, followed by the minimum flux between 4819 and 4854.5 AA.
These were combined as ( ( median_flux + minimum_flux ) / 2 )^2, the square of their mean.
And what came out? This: 9677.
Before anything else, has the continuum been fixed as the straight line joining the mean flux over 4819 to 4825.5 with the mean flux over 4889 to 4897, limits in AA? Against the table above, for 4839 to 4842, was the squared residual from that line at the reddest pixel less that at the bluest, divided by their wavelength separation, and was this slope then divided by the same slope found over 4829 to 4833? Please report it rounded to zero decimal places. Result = -17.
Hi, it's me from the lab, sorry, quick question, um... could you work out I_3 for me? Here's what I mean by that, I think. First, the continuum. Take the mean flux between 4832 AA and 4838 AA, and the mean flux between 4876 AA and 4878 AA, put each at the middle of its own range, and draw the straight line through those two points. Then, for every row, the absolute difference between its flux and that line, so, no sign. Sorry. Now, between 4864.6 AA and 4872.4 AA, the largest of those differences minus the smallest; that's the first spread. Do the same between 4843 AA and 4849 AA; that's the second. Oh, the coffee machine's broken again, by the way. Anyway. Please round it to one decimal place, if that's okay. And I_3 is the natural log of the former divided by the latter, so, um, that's 1.0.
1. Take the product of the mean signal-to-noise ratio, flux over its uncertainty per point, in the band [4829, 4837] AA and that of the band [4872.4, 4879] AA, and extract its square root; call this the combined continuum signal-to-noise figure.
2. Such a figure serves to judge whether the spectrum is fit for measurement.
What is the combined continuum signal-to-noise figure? 59.1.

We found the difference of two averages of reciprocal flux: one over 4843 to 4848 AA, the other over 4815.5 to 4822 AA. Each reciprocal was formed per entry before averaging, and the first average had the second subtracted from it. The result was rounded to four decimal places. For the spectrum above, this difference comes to 0.0000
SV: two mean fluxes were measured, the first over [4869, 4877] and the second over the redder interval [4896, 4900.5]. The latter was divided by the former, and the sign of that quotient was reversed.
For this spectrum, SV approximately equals -1.04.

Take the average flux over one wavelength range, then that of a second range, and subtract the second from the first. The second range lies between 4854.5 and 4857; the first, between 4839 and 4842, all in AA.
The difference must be 0.6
